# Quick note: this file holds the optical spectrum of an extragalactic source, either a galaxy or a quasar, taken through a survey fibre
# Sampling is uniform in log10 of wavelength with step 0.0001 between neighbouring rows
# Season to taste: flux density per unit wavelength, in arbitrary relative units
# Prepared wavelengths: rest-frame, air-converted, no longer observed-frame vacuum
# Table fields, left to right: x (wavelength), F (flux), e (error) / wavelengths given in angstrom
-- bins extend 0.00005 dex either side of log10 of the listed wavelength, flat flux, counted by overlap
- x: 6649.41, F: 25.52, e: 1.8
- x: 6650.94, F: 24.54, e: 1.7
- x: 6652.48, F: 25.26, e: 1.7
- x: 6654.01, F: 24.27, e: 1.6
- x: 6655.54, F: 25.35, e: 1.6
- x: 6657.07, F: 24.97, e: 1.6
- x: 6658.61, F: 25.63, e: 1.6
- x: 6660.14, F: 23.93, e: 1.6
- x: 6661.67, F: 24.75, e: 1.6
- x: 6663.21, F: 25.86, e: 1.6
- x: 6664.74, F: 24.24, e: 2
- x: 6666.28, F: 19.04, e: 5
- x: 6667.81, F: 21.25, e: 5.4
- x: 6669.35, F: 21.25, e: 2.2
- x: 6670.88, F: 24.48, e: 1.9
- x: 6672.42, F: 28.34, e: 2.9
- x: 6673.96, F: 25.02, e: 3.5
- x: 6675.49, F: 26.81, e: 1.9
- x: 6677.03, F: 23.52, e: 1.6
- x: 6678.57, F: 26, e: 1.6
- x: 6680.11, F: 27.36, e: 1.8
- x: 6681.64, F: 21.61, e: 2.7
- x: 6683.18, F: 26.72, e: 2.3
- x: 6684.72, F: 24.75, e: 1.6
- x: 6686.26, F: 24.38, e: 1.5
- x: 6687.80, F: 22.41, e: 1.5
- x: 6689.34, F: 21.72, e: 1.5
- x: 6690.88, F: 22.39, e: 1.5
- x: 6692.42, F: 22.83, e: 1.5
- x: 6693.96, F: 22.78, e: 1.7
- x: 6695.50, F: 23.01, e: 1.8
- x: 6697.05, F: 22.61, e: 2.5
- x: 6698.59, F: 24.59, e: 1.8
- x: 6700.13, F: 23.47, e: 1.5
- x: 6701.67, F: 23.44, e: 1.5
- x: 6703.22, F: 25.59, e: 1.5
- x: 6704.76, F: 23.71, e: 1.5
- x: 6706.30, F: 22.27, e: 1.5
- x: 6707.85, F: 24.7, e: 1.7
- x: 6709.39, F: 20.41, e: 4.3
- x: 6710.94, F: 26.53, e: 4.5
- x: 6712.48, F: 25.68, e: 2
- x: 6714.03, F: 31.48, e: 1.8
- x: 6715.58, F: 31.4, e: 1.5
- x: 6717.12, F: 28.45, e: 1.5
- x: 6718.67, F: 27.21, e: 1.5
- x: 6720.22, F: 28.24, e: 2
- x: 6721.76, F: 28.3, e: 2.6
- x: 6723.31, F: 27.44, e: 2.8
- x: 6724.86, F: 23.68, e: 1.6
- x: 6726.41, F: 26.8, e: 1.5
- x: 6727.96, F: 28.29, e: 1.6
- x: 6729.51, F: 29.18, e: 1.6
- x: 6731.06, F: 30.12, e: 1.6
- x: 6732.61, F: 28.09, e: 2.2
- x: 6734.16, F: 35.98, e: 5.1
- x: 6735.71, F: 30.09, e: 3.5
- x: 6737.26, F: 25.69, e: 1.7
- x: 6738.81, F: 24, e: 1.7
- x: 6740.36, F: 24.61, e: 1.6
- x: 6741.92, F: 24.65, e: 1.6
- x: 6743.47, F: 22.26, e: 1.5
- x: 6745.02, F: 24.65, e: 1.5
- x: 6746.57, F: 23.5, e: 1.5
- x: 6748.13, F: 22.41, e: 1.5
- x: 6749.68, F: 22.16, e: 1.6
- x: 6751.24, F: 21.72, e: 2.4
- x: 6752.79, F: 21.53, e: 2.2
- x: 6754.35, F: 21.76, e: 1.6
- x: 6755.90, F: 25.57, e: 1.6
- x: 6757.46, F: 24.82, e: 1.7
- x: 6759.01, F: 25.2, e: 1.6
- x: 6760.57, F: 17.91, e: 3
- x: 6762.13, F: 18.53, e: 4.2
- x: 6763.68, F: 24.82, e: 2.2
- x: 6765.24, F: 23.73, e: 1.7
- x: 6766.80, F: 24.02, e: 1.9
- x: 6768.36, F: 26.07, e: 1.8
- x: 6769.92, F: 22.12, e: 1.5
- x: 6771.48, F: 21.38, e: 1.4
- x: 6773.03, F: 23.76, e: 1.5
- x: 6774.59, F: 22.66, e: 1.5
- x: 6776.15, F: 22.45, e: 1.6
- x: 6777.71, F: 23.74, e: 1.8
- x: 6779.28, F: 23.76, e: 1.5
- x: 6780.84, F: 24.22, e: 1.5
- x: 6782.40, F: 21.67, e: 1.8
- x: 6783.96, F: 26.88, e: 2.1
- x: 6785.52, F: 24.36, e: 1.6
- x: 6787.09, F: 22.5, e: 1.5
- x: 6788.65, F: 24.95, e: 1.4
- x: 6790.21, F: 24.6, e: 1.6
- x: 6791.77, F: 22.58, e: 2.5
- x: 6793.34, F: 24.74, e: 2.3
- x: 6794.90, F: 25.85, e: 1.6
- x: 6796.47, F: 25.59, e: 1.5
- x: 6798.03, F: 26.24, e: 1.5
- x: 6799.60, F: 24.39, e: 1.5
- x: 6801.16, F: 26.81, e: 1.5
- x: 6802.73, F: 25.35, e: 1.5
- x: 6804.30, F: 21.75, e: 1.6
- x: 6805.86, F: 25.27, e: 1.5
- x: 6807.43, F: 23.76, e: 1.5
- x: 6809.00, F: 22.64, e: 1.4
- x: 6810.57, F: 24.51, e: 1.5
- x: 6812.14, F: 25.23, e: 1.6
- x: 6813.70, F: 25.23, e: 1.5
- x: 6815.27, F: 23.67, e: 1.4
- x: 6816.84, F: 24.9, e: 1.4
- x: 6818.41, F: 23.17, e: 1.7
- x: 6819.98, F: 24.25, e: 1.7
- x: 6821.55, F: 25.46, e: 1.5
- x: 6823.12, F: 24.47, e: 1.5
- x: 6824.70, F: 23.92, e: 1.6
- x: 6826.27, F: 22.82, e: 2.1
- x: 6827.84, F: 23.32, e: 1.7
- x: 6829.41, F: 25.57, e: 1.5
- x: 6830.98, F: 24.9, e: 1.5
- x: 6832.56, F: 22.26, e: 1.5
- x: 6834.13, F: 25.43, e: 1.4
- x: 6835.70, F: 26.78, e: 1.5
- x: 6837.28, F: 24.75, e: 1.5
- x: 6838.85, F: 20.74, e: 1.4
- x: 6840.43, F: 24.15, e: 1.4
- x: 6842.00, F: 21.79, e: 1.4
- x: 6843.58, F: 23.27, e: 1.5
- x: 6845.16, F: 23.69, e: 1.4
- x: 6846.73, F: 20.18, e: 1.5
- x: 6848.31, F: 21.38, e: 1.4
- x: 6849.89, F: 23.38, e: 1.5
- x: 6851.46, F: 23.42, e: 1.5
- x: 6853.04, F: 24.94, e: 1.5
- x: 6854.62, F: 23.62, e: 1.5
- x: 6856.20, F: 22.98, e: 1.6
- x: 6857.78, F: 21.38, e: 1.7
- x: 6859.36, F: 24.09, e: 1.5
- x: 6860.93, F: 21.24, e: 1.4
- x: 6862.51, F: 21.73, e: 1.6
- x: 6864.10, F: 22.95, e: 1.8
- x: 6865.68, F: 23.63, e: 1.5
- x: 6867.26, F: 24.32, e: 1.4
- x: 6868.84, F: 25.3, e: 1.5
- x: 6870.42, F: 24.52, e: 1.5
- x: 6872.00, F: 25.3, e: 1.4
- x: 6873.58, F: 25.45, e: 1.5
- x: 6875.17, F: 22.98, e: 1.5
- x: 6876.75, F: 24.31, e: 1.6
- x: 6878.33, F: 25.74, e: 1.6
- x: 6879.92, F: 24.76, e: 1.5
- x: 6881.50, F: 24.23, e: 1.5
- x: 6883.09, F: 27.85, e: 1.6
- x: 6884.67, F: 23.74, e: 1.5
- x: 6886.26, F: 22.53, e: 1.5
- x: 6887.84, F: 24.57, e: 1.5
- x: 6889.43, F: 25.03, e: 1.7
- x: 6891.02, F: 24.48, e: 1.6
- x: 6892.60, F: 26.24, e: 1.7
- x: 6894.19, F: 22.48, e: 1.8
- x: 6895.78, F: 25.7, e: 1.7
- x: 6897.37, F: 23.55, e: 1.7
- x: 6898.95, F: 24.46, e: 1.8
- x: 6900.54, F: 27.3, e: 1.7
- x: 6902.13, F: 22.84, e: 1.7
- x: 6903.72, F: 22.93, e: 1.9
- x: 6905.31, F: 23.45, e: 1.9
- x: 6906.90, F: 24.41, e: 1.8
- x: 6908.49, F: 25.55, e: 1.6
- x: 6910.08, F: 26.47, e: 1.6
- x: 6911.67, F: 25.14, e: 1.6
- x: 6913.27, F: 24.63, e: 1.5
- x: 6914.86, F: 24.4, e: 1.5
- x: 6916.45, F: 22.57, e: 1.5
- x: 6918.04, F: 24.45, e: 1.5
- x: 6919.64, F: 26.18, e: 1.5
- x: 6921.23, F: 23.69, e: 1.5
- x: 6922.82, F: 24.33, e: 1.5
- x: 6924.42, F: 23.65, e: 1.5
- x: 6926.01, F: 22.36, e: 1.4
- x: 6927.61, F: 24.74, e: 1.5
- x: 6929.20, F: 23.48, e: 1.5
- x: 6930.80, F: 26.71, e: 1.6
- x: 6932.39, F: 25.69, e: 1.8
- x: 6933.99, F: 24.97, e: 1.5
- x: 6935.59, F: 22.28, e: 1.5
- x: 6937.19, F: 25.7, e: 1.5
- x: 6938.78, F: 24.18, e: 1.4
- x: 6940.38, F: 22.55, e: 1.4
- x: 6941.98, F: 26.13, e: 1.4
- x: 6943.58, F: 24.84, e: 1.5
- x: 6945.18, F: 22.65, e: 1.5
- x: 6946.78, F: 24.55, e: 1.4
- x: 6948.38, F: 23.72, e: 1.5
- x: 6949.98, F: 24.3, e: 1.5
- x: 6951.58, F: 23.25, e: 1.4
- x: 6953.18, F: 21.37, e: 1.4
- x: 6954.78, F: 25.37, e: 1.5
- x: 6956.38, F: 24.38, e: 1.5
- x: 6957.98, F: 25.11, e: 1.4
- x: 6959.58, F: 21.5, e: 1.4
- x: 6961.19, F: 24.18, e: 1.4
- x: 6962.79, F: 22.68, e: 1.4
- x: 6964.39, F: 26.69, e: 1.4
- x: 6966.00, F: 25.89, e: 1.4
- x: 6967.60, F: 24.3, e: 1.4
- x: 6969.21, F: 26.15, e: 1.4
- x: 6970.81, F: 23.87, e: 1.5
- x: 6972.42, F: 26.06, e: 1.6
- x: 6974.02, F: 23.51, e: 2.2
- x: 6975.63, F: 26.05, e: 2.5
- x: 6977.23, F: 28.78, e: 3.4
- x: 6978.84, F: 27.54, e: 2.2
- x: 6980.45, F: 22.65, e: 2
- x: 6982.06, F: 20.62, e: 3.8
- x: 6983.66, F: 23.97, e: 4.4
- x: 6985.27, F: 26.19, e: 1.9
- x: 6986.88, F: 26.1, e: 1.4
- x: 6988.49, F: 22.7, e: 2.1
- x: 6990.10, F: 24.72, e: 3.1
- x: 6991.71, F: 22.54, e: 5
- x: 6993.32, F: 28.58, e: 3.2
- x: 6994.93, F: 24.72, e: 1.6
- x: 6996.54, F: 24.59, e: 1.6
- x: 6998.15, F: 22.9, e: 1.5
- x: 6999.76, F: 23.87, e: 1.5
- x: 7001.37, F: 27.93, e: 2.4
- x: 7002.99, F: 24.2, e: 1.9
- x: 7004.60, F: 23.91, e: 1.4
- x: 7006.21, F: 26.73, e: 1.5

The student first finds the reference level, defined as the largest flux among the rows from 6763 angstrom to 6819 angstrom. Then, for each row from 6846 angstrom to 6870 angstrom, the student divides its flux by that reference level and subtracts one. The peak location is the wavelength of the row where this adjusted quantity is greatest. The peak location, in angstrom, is 6868.84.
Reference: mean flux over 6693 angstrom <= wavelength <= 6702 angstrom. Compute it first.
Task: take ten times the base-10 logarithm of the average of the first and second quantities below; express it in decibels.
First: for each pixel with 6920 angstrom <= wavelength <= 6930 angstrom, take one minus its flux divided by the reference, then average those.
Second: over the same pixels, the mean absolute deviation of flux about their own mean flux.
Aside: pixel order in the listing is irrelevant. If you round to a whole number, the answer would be -6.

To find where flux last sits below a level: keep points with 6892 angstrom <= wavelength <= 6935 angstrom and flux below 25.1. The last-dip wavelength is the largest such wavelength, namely 6933.99 angstrom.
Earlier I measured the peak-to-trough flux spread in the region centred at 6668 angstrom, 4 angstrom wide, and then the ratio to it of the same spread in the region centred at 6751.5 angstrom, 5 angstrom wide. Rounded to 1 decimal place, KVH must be 0.3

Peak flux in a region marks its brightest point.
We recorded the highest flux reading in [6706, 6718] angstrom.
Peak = 31.48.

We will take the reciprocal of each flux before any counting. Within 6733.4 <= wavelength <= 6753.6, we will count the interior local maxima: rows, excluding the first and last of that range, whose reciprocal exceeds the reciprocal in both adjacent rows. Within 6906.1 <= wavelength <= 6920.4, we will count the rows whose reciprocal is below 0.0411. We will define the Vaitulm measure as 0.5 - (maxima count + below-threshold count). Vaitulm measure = -9.5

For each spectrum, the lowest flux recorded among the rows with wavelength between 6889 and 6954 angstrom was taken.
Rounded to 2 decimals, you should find 21.37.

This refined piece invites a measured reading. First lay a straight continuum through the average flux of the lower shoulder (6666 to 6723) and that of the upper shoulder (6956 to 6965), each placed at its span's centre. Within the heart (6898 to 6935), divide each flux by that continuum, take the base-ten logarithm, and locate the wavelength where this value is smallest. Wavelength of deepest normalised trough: 6926.01 angstrom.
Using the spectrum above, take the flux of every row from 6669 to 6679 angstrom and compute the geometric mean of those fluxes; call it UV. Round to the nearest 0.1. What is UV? 25.0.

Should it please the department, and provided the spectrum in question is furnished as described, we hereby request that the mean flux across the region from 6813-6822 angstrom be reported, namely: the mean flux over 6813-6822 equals 24.4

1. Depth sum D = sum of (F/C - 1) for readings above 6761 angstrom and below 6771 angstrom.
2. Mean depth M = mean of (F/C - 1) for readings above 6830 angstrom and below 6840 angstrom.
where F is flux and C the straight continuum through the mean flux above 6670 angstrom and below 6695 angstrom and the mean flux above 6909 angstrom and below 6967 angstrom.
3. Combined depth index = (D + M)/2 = -0.15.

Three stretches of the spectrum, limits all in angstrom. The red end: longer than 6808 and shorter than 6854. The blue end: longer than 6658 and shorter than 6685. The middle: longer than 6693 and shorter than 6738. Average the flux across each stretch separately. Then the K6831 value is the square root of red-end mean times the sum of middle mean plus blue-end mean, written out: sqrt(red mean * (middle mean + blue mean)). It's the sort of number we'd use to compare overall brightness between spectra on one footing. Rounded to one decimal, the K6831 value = 34.8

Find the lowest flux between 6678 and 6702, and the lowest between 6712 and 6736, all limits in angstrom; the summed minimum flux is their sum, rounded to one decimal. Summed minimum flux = 45.3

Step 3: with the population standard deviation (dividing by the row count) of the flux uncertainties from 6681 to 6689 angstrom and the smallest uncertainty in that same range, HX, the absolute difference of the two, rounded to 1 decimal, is 1.0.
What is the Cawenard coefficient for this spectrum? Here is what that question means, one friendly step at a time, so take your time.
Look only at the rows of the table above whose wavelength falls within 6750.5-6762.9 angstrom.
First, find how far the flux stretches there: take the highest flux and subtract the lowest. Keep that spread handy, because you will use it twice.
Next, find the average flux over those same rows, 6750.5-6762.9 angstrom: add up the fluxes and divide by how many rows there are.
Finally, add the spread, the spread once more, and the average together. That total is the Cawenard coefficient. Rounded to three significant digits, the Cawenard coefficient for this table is 37.5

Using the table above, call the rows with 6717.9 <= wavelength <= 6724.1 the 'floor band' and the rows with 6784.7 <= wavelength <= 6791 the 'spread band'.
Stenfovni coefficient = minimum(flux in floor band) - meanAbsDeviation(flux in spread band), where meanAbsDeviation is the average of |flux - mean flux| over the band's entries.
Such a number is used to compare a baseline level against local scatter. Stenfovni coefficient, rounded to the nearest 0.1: 26.4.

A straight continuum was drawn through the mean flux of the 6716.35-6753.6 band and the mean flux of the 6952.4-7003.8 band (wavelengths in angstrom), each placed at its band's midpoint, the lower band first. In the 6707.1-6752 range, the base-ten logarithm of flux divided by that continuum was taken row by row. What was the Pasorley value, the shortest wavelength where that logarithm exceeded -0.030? 6707.85 angstrom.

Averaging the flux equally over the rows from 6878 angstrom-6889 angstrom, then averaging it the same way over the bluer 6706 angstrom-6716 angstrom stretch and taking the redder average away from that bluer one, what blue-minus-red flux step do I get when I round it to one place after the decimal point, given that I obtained 1.3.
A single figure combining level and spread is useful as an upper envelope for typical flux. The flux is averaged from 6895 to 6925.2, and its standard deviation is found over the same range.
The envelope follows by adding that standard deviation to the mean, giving 25.8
